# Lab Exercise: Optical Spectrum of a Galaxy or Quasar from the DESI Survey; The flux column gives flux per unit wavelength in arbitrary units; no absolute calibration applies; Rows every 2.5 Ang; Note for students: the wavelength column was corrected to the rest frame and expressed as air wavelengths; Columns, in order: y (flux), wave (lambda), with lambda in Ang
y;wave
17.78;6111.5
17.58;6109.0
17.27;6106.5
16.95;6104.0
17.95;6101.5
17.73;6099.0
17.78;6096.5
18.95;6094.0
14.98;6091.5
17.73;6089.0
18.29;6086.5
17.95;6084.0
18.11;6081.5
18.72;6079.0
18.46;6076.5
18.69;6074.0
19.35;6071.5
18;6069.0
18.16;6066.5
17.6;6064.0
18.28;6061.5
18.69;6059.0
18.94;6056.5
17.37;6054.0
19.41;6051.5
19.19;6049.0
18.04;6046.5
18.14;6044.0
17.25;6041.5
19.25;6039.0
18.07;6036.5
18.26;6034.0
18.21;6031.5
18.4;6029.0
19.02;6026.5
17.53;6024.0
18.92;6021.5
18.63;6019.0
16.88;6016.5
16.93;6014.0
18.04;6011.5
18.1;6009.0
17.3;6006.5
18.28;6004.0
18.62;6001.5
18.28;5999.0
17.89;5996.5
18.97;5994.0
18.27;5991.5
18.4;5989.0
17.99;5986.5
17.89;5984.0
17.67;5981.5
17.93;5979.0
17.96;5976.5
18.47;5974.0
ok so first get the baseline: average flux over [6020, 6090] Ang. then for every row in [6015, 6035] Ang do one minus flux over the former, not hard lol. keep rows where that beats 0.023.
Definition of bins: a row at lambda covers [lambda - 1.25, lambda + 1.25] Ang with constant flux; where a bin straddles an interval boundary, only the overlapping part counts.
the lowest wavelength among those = 6016.5 Ang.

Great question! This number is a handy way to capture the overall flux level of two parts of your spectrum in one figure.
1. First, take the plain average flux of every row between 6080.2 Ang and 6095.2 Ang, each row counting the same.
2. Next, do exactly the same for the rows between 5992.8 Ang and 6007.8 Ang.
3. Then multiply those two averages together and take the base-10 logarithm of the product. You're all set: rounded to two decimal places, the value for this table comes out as 2.51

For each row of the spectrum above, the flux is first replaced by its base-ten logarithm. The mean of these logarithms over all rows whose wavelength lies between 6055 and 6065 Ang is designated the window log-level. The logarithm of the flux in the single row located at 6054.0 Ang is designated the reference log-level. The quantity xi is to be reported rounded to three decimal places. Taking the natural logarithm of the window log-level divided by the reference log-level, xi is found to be 0.019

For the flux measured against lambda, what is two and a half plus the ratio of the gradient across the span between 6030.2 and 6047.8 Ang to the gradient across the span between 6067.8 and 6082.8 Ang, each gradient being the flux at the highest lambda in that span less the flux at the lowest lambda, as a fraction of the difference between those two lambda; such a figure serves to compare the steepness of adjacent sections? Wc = 1.21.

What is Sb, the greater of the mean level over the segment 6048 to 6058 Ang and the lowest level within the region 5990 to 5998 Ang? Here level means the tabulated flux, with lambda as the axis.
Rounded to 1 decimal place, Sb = 18.7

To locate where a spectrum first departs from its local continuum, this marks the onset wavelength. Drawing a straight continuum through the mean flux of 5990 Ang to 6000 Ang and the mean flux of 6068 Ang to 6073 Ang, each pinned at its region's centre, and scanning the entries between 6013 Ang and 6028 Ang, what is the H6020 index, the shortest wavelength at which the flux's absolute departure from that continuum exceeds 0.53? 6014.0 Ang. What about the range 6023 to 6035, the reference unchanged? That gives 6024.0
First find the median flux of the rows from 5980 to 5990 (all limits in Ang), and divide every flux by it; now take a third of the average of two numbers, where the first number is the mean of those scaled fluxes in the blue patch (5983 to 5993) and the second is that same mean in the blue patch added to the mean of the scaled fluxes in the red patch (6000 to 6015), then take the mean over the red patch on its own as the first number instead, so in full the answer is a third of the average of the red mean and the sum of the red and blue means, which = 0.501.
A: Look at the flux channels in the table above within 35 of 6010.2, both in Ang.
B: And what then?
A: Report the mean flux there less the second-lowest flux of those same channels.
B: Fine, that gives 1.18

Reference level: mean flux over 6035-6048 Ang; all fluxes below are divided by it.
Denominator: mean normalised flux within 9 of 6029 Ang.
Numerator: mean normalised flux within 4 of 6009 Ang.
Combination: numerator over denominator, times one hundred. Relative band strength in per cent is 97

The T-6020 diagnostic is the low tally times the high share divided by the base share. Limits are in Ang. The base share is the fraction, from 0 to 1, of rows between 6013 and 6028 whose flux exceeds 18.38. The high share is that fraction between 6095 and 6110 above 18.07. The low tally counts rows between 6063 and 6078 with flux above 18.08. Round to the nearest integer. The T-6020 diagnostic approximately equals 0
